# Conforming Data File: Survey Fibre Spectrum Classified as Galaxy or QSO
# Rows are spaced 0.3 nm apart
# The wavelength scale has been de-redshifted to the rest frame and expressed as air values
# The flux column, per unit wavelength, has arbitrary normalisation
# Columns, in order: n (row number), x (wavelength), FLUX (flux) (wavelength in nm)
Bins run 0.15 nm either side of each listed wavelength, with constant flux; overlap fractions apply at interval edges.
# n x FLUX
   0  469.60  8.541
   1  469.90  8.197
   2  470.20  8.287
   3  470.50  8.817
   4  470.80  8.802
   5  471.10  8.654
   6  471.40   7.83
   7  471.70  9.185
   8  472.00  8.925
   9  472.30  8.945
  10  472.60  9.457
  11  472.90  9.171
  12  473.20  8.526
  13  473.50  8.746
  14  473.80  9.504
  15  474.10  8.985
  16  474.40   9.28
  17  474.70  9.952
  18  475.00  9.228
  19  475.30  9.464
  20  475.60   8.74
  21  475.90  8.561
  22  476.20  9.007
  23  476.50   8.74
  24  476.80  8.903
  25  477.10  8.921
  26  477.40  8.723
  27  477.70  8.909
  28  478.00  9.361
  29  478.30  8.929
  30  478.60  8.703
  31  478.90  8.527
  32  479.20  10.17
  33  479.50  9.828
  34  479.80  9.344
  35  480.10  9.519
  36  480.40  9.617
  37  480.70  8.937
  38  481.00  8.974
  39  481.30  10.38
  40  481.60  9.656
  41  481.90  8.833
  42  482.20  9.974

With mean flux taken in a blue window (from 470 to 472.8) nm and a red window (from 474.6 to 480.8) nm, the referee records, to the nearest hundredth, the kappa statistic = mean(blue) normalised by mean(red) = 0.96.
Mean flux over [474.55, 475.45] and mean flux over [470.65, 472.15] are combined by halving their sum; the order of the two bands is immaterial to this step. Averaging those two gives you 9.11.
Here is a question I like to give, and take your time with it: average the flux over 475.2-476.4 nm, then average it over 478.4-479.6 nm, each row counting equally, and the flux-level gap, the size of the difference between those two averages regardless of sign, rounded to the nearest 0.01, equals 0.36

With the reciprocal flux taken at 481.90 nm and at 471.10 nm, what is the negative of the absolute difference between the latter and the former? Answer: -0.002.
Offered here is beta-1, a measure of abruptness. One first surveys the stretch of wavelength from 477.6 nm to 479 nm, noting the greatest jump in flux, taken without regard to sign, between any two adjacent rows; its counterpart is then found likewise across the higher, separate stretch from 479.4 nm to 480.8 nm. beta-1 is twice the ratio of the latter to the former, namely 3.0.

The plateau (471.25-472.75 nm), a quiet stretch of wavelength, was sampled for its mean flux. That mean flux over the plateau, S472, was 8.9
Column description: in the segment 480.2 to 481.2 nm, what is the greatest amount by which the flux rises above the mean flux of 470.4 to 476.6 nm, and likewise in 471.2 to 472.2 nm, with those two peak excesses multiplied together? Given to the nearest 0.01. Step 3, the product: 0.13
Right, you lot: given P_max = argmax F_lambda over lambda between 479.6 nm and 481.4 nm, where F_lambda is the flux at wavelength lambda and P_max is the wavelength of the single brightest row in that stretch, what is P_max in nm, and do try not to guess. 481.30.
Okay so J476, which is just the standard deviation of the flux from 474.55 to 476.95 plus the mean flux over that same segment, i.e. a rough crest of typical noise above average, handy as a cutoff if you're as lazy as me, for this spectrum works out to 9.5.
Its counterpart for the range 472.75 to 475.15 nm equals 9.6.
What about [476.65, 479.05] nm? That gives 9.1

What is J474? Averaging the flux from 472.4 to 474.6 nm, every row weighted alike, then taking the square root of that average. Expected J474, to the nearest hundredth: 3.02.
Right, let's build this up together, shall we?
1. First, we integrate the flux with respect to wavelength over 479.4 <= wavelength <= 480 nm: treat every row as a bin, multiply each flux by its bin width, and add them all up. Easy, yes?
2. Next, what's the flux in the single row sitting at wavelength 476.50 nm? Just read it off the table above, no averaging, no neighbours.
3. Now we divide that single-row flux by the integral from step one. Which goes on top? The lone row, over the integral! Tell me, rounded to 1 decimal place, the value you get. 1.5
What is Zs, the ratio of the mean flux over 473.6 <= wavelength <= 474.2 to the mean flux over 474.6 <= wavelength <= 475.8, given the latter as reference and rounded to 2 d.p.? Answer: 0.99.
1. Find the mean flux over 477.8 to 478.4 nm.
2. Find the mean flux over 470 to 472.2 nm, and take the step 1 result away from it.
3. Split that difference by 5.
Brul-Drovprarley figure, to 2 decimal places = -0.10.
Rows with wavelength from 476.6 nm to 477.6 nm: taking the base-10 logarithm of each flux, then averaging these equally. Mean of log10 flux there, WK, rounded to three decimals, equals 0.947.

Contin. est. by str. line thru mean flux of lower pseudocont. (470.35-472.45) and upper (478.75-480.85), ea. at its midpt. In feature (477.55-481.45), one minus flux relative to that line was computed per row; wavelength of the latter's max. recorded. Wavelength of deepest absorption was 478.90 nm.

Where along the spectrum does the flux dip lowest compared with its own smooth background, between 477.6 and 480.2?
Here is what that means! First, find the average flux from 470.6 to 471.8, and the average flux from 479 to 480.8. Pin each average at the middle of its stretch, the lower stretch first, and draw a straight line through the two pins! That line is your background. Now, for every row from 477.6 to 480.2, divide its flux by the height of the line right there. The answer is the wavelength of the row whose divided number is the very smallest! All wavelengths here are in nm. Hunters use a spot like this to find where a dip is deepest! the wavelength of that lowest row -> 478.90 nm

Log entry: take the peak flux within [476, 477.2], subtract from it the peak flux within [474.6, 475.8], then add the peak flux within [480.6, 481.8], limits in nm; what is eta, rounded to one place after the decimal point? 9.4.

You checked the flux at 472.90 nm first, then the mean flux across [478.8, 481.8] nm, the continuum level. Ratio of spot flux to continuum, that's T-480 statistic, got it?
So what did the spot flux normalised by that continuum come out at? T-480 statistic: 0.97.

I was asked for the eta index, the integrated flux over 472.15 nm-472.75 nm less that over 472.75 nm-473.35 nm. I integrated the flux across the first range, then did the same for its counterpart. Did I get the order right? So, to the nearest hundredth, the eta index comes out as 0.21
